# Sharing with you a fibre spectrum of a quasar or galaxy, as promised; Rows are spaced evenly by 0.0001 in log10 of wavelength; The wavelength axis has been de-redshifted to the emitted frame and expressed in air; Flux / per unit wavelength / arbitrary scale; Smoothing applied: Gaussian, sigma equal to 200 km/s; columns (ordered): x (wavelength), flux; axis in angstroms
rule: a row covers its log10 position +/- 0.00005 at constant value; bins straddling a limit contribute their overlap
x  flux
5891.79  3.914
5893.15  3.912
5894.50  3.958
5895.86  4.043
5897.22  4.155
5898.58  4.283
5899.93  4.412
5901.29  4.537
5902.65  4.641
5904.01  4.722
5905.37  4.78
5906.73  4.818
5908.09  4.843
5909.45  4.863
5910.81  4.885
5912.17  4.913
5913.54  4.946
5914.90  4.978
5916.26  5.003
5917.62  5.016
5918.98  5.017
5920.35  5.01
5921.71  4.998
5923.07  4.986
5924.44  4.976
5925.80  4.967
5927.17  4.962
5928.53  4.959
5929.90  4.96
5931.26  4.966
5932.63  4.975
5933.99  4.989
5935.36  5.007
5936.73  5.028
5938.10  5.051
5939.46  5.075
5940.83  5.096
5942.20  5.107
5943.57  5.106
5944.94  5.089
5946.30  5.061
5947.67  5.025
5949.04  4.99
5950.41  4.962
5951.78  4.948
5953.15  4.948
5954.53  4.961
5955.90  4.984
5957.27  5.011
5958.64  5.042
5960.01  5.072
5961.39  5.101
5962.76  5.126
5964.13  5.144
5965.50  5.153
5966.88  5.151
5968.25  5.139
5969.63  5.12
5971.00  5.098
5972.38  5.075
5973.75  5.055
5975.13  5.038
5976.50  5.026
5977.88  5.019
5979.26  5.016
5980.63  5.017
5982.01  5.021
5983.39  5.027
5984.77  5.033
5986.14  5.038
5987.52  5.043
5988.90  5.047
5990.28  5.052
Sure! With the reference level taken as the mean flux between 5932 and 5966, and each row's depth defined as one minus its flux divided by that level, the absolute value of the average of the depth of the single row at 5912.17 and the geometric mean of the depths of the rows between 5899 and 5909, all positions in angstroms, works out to 0.046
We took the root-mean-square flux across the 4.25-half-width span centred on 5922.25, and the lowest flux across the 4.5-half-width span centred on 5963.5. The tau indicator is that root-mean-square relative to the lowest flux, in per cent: 98.4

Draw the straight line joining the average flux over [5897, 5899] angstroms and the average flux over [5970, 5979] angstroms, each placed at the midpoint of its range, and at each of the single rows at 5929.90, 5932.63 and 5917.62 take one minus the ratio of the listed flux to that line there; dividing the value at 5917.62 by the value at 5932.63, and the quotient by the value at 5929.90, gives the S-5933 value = -19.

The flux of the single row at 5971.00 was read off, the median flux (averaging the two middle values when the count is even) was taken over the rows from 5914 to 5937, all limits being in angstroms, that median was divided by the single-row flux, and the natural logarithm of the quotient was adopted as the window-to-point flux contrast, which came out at -0.022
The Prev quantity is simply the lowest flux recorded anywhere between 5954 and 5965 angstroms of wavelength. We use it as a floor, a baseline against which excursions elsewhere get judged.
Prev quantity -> 4.961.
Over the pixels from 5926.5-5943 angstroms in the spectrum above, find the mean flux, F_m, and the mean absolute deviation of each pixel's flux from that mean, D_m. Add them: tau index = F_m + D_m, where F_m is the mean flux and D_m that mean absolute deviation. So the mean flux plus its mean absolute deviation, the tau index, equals 5.06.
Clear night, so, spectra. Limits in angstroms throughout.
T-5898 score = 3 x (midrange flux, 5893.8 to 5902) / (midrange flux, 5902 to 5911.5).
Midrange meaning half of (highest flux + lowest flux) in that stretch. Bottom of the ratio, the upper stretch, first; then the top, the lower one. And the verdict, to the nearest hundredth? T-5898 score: 2.68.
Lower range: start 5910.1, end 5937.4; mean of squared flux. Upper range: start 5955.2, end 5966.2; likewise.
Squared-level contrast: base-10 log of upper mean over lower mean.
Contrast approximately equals 0.018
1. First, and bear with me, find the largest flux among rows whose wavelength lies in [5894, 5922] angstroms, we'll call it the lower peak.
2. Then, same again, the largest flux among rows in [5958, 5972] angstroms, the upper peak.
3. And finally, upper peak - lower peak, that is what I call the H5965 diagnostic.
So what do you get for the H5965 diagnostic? 0.136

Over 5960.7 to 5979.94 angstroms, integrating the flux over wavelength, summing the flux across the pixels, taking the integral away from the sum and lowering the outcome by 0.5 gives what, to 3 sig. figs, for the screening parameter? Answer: -27.2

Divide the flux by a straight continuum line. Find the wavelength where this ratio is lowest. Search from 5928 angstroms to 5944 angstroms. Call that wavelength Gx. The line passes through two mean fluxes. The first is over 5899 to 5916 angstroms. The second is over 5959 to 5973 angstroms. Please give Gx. 5931.26 angstroms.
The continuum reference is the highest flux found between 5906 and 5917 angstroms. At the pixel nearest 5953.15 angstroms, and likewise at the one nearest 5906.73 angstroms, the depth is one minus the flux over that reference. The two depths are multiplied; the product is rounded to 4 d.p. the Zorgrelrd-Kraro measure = 0.0004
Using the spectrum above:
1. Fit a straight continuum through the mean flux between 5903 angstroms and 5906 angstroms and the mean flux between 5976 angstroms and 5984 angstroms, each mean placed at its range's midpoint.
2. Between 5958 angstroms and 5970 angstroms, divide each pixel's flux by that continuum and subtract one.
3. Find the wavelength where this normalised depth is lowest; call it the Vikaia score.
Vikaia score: 5958.64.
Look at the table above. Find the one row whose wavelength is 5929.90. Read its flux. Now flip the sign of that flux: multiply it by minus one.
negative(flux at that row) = -4.96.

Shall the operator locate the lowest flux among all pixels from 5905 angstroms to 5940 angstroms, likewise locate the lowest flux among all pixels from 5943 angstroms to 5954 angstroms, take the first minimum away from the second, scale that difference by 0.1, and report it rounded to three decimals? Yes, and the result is 0.017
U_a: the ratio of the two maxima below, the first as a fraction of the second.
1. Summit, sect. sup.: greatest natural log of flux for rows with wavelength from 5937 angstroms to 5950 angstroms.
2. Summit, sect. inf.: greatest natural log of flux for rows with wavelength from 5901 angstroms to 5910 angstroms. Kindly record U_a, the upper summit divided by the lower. 1.03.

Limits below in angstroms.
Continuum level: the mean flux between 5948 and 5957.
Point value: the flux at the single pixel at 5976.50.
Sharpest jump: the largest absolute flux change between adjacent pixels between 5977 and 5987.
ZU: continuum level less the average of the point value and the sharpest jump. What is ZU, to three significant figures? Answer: 2.45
